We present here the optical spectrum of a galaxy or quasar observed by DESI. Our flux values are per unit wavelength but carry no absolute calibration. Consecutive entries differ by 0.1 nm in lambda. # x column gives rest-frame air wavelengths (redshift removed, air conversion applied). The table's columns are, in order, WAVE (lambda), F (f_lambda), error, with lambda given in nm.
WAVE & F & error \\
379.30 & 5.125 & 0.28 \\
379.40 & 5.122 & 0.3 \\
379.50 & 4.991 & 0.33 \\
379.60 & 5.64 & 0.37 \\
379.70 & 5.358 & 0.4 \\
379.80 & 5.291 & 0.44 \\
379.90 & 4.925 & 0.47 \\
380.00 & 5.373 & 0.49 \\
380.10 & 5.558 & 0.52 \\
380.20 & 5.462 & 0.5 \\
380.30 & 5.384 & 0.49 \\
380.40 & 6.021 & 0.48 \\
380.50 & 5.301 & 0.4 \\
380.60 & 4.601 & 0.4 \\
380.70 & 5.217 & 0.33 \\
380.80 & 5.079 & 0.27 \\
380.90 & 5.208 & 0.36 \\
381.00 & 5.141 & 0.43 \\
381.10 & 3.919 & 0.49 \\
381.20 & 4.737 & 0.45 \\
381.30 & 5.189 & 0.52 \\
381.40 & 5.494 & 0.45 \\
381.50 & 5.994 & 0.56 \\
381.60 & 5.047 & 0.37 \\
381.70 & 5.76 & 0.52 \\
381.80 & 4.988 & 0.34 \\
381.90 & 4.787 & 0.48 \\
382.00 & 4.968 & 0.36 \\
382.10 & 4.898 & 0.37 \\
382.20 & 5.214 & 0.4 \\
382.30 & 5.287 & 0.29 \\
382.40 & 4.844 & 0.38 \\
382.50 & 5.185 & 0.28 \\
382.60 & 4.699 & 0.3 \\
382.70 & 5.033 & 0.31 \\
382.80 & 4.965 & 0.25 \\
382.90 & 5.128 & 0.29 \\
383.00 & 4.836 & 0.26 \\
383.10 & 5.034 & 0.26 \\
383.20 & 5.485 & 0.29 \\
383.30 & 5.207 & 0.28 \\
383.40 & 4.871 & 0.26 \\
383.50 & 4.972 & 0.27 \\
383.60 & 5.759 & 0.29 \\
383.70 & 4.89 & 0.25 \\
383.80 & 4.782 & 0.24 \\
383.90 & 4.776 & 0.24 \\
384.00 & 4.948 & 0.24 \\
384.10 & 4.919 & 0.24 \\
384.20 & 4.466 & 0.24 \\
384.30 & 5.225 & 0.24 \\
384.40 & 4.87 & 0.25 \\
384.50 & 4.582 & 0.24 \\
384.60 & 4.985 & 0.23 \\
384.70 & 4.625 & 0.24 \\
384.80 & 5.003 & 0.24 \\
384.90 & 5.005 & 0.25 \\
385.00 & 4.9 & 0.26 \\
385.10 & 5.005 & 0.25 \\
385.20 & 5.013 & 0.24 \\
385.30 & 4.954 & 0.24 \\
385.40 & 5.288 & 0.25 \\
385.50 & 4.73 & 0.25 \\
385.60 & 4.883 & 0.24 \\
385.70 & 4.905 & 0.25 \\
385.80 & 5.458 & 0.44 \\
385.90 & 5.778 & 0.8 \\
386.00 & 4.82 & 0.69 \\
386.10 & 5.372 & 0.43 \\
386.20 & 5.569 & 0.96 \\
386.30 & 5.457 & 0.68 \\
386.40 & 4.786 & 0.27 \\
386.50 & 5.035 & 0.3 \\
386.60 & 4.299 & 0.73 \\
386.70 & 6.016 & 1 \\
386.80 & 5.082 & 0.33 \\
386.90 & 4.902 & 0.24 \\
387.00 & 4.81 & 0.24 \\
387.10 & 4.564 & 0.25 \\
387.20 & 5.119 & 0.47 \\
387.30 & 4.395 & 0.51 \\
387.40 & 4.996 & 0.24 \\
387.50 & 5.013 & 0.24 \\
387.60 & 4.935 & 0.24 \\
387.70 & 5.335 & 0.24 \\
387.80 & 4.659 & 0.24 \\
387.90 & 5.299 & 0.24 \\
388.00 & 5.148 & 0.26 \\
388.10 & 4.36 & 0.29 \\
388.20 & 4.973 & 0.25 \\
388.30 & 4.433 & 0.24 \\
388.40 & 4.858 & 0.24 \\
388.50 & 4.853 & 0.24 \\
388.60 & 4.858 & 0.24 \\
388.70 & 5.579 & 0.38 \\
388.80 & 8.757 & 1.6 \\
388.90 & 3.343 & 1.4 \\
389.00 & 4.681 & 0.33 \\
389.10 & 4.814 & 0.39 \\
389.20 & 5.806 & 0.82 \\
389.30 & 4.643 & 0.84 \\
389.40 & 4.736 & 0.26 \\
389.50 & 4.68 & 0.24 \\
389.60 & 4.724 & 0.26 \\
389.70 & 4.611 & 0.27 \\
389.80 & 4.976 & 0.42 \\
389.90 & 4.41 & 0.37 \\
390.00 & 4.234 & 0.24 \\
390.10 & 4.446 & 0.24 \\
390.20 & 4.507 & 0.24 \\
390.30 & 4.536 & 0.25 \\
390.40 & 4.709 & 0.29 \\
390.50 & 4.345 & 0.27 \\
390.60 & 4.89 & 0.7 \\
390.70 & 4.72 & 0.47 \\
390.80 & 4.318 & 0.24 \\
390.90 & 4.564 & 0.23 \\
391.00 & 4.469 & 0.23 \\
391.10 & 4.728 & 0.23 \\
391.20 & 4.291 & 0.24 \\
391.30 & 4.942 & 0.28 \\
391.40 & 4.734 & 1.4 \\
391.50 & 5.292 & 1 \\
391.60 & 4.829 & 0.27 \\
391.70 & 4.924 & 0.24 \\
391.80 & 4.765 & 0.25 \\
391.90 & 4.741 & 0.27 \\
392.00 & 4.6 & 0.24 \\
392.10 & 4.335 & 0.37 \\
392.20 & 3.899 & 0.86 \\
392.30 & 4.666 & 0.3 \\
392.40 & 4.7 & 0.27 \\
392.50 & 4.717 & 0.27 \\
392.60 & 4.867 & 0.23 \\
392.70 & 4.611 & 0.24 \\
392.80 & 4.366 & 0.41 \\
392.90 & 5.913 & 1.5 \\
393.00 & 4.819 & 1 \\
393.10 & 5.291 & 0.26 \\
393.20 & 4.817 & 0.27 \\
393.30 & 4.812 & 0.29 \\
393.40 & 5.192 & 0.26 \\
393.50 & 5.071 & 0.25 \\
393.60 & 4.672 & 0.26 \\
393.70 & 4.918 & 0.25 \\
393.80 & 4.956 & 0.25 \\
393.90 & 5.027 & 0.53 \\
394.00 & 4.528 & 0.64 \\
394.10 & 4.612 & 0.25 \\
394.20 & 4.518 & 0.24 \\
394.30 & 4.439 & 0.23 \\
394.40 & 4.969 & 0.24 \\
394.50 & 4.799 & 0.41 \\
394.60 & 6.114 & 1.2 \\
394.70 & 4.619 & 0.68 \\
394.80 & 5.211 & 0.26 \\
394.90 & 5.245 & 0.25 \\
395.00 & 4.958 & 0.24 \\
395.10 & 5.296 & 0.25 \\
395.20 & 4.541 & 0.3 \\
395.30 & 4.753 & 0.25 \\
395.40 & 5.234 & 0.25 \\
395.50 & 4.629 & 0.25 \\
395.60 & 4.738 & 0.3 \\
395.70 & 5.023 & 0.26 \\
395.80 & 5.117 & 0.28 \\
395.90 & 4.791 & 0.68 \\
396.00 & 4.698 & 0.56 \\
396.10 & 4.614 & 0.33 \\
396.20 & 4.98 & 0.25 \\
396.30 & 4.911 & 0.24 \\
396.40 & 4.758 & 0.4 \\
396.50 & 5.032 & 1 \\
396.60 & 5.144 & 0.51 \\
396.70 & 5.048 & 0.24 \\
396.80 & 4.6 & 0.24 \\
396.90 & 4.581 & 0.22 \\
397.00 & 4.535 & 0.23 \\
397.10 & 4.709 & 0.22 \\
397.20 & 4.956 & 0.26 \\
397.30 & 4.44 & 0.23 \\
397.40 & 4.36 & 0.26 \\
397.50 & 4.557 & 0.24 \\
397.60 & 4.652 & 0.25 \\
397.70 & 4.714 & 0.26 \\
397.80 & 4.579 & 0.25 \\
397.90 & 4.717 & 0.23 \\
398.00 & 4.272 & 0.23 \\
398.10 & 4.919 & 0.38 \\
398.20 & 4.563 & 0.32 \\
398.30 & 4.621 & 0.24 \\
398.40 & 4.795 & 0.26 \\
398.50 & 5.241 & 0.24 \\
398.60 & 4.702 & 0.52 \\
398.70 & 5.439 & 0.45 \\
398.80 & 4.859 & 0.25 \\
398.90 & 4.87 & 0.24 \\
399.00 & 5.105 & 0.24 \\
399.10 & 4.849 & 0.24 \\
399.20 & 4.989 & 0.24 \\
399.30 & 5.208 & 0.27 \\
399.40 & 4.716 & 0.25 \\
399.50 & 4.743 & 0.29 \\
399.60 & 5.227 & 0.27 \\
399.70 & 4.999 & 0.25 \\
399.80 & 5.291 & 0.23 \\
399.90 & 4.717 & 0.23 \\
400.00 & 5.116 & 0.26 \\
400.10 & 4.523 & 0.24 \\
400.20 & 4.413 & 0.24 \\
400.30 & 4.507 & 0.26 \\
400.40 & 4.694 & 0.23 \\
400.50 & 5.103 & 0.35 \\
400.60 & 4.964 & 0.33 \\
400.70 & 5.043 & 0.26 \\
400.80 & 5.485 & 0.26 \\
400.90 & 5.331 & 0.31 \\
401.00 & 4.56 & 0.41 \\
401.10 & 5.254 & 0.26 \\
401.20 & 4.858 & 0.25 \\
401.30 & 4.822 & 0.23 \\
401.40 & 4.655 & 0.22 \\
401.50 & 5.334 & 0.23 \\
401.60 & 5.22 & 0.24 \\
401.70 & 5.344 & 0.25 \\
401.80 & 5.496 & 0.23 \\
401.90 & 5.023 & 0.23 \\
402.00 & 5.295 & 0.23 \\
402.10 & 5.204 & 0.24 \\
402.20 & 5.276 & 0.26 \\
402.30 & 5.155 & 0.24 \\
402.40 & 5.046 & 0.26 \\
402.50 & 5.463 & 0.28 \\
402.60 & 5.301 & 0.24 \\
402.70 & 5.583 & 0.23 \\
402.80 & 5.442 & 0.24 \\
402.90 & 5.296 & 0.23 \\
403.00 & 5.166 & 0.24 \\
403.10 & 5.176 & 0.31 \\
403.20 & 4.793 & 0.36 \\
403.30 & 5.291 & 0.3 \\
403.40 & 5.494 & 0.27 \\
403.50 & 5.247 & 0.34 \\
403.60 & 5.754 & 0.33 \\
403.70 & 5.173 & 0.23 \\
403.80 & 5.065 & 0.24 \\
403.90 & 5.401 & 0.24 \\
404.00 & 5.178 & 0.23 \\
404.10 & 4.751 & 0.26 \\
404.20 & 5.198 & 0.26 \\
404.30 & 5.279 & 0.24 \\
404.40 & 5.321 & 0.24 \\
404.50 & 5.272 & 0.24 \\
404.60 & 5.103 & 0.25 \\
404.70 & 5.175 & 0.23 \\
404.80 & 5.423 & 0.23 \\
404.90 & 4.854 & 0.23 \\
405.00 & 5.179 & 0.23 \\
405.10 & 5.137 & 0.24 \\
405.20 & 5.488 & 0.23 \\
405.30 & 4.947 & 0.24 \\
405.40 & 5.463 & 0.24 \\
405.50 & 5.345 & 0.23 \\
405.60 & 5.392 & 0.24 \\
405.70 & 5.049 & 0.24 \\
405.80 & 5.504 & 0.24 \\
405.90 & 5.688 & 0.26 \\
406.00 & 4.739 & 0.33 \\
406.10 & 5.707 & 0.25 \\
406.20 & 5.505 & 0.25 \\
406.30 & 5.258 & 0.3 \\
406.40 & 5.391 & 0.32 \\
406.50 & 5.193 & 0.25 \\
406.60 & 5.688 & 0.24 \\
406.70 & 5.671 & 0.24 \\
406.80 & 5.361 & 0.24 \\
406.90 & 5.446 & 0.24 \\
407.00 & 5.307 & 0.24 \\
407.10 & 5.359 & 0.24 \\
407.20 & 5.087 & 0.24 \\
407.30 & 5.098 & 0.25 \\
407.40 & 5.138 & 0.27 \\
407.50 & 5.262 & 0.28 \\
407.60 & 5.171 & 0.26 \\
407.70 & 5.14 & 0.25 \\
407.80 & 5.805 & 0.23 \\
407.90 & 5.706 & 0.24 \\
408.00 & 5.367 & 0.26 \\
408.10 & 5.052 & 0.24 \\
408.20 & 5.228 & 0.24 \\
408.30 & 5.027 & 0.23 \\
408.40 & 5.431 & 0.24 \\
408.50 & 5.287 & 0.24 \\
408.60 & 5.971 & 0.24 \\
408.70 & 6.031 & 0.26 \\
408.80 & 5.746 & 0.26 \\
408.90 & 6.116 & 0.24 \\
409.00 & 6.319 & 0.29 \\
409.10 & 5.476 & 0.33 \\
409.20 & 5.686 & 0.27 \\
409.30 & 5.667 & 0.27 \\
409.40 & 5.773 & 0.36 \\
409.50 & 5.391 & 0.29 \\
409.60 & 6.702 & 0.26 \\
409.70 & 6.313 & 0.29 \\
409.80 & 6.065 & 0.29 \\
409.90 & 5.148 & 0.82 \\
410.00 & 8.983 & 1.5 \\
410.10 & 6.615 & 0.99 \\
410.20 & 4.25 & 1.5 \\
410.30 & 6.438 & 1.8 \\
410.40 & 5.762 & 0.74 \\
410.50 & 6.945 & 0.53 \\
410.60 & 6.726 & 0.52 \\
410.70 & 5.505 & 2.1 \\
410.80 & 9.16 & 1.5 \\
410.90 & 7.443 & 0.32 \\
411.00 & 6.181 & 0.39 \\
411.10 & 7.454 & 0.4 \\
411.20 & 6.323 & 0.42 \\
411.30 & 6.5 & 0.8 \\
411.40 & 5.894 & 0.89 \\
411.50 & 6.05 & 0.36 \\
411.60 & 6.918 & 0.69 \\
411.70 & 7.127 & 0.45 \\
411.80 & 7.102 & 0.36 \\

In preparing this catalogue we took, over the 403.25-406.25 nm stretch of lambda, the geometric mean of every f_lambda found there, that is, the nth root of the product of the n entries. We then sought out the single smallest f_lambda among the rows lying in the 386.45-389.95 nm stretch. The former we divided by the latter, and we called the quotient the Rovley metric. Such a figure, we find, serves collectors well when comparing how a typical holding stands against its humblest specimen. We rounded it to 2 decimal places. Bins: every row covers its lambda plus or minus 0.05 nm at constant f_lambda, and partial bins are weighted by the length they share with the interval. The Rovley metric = 1.57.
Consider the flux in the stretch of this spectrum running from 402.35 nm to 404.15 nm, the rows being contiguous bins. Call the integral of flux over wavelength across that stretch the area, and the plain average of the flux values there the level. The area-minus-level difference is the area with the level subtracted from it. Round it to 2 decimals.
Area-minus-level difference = 4.21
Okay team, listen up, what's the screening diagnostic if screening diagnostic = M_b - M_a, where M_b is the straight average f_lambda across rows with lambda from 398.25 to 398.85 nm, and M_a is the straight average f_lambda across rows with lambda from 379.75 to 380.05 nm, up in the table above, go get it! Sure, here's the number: -0.25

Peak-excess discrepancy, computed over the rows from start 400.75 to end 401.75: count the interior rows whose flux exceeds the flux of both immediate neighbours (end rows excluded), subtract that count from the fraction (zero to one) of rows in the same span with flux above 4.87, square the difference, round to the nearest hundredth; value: 1.96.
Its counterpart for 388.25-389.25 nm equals 2.89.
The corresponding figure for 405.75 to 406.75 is 9.61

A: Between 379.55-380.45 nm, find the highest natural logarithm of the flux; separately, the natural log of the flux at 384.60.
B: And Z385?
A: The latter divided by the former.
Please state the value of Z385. 0.89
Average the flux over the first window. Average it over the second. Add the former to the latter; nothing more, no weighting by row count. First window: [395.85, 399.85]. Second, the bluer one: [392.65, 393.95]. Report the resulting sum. 9.8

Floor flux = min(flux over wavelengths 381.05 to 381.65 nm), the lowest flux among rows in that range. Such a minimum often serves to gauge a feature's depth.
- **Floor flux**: 3.919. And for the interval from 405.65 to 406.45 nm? 4.739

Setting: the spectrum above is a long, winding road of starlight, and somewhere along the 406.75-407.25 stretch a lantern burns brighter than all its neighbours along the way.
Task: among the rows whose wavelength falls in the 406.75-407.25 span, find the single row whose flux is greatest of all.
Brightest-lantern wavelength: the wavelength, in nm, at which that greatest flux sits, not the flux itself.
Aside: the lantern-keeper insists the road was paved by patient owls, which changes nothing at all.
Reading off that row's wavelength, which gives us 406.90 nm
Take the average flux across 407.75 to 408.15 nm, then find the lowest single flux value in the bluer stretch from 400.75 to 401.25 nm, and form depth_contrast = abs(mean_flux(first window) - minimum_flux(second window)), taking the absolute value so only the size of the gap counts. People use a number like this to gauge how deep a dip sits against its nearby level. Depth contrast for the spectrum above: 0.92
